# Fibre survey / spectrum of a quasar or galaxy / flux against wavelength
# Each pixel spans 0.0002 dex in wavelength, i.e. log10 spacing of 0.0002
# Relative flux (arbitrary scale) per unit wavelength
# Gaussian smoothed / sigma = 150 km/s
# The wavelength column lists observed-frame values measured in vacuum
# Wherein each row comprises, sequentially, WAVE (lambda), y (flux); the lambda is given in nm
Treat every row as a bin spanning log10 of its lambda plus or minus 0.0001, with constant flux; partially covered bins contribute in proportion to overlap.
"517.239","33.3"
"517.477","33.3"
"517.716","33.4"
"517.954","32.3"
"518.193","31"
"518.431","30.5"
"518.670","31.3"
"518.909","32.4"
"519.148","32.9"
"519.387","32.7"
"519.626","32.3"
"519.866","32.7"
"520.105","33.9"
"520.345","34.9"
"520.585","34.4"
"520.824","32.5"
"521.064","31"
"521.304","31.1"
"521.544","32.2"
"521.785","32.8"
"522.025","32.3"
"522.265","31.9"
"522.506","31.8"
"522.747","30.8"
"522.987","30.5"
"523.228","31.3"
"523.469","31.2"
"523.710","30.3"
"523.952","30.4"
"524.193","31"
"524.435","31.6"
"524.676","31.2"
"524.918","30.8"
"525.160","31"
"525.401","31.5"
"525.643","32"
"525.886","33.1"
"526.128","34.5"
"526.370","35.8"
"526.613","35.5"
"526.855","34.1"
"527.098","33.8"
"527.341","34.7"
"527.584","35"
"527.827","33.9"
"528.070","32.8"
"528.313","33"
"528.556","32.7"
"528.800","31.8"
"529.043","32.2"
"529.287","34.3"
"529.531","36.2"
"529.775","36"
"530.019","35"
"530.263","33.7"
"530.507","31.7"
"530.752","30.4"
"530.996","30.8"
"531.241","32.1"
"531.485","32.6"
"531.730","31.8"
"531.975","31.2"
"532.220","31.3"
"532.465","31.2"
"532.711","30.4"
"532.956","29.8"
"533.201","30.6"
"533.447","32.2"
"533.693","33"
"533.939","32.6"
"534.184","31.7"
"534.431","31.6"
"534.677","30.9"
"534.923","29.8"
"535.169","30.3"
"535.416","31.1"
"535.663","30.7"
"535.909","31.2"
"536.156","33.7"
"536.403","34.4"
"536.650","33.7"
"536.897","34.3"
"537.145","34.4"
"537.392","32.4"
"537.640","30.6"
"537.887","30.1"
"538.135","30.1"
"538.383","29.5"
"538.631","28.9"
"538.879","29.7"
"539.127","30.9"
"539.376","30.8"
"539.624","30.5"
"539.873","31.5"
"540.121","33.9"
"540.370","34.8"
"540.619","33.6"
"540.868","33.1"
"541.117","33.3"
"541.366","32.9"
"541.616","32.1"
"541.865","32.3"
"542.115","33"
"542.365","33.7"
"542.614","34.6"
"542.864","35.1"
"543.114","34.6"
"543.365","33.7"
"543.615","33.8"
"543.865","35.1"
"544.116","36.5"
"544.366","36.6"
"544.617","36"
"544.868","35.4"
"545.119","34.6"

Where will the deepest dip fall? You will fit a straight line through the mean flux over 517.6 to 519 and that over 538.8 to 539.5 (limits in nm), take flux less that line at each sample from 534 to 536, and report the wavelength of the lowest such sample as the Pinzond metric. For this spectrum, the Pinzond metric 534.923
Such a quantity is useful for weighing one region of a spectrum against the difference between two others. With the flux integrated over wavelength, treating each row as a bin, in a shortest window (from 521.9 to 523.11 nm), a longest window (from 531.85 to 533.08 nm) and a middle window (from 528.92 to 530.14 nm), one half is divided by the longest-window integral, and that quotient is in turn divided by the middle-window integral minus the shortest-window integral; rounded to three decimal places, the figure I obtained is 0.003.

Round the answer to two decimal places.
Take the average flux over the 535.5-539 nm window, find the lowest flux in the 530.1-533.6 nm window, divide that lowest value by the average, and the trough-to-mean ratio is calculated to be 0.94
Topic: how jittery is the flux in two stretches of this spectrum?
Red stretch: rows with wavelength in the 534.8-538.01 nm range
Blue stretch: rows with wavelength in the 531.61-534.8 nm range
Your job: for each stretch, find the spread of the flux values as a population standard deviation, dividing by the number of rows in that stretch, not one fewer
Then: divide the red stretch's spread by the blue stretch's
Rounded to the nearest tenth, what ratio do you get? 2.0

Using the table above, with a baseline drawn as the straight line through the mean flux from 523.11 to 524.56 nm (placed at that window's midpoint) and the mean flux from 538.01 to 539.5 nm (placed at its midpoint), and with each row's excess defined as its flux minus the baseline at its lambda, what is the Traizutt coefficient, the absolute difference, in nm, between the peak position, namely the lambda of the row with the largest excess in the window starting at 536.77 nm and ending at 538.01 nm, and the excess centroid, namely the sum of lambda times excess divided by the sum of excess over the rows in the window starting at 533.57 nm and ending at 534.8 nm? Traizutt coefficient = 3.11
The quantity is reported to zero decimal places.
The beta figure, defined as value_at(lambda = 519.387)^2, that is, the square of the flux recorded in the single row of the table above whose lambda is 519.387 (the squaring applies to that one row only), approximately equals 1069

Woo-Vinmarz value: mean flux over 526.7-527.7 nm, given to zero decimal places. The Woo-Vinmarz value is 34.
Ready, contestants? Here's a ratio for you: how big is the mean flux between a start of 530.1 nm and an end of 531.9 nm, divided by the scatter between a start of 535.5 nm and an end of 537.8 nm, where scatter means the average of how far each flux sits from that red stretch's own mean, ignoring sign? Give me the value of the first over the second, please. 22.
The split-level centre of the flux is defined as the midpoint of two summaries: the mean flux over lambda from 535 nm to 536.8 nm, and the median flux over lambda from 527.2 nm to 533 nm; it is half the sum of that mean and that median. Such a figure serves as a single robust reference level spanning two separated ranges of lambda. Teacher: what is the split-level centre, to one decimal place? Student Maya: 32.3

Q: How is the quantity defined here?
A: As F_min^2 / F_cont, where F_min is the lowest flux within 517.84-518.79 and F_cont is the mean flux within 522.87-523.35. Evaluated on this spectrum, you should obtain 30.1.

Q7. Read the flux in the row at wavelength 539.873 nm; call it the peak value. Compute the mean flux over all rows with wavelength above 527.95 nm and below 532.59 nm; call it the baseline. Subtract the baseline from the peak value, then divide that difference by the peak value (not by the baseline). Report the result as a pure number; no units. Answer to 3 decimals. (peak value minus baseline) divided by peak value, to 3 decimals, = -0.037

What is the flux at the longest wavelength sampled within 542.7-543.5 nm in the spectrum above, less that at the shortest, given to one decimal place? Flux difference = -1.4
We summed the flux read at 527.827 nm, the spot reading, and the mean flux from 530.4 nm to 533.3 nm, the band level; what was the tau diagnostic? 65.1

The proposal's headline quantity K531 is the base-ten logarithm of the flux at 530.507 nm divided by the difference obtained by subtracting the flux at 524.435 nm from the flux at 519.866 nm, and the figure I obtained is 1.46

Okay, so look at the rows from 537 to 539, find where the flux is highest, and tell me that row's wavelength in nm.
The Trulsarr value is 537.145 nm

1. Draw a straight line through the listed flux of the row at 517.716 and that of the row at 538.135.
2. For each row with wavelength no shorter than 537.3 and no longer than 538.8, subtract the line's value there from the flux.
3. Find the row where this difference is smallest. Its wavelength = 538.631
